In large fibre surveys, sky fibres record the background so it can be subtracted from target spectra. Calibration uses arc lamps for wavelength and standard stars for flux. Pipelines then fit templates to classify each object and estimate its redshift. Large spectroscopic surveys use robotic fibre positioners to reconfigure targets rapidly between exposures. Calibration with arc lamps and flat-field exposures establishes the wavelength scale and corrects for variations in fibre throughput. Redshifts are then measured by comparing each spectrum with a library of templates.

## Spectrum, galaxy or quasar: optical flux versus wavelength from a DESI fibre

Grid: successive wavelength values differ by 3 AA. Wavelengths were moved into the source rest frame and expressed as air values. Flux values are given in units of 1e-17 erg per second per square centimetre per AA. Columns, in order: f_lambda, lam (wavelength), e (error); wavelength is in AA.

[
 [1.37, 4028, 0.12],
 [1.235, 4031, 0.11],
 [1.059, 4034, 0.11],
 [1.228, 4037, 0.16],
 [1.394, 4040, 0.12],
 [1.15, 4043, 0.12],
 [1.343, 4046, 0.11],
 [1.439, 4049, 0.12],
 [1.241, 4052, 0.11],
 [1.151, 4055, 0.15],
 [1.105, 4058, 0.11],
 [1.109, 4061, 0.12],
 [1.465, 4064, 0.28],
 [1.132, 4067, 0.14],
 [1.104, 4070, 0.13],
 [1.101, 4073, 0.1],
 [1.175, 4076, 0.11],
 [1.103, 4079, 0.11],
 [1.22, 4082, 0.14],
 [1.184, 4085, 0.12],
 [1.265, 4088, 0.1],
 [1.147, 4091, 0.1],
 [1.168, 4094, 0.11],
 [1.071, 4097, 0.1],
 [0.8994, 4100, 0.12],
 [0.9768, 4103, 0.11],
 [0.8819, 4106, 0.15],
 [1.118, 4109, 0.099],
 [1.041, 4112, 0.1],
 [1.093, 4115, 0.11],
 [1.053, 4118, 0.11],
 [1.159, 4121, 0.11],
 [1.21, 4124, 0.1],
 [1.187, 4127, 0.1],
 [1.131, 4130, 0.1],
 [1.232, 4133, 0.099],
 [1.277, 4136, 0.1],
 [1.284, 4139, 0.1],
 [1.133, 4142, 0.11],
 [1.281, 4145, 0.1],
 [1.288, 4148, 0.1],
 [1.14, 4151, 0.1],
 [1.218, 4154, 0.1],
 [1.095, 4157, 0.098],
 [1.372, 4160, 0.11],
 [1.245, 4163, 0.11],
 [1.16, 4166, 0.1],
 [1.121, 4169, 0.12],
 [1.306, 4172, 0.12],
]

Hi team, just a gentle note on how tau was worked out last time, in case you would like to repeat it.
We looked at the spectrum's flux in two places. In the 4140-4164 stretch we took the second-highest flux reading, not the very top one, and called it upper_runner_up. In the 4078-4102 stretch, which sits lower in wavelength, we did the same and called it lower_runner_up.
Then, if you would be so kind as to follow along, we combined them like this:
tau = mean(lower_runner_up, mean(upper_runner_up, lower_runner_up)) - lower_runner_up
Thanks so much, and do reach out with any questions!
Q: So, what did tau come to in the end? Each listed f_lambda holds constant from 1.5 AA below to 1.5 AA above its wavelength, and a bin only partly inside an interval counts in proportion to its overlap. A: 0.017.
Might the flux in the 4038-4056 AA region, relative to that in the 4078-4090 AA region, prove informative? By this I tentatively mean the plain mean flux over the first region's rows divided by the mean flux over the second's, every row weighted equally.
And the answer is 1.08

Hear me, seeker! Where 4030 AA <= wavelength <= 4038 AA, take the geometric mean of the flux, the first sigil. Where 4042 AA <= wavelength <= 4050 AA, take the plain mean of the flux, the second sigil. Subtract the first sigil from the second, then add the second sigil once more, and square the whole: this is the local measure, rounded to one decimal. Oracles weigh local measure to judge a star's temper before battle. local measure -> 2.1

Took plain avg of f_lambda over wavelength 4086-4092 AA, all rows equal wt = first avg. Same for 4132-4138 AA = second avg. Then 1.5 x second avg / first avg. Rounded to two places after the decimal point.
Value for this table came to 1.56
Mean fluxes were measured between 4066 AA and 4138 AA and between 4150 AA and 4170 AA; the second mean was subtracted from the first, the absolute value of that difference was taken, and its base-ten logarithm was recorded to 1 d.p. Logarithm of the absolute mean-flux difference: -1.1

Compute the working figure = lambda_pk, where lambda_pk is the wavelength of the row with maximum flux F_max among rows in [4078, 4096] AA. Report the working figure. 4088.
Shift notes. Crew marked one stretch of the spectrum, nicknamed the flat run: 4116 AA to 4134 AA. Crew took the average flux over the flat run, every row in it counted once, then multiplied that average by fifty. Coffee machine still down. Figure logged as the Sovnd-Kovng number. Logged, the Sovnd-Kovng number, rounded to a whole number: 58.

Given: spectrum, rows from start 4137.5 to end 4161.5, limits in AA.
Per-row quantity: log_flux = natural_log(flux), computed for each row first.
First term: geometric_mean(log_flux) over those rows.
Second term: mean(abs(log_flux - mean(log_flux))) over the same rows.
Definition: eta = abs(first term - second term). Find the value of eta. 0.121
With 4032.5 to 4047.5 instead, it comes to 0.088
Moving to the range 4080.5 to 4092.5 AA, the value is 0.149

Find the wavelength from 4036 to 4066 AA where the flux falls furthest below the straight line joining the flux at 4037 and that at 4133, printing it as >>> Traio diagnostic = 4058 AA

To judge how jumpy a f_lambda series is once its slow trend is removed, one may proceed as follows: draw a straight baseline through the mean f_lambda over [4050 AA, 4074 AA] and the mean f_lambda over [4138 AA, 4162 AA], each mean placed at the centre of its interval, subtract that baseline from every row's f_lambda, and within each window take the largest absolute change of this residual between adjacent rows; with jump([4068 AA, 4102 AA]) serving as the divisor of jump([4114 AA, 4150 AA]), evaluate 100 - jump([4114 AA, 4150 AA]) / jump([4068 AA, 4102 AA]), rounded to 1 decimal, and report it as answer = 99.1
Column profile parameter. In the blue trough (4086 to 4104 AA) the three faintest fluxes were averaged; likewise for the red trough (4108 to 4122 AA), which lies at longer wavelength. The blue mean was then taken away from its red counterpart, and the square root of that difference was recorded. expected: 0.28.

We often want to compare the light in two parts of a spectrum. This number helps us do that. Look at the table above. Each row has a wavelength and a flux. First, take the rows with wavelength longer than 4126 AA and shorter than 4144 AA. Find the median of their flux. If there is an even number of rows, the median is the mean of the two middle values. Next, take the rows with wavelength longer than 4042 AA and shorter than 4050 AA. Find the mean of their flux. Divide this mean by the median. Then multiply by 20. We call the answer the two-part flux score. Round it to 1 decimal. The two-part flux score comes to 21.7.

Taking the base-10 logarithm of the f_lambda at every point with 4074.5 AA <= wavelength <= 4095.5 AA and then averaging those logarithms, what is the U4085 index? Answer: 0.072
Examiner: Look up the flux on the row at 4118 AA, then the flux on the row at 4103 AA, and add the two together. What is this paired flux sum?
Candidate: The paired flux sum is 2.03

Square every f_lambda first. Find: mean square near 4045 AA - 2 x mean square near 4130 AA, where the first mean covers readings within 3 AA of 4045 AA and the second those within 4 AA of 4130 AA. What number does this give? -1.2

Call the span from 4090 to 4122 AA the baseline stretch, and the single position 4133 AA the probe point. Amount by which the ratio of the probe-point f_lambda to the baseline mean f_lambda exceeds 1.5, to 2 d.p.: -0.33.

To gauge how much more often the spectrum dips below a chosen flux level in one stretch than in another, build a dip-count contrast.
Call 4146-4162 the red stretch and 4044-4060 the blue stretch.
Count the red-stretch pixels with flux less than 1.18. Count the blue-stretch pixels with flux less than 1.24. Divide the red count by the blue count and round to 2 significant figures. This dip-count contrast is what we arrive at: 1.0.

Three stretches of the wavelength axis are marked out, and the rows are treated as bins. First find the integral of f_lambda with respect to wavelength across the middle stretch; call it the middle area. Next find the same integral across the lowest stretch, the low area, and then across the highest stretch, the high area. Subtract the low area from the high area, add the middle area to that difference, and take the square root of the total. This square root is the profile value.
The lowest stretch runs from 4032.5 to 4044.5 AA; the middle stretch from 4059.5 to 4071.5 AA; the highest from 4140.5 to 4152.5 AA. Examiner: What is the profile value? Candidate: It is 3.80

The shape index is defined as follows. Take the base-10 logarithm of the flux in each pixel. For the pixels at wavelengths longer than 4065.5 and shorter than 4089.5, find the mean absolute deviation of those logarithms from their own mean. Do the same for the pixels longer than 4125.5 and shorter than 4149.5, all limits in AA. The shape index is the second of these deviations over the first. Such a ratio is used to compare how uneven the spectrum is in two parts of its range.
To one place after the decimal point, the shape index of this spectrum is 1.1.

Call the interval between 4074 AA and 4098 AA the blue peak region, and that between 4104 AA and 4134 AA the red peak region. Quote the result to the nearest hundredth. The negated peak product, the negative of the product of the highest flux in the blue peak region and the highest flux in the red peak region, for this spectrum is -1.56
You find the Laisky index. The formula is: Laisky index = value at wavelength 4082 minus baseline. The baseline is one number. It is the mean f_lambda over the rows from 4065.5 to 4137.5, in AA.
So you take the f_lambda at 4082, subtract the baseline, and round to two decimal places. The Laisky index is 0.10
